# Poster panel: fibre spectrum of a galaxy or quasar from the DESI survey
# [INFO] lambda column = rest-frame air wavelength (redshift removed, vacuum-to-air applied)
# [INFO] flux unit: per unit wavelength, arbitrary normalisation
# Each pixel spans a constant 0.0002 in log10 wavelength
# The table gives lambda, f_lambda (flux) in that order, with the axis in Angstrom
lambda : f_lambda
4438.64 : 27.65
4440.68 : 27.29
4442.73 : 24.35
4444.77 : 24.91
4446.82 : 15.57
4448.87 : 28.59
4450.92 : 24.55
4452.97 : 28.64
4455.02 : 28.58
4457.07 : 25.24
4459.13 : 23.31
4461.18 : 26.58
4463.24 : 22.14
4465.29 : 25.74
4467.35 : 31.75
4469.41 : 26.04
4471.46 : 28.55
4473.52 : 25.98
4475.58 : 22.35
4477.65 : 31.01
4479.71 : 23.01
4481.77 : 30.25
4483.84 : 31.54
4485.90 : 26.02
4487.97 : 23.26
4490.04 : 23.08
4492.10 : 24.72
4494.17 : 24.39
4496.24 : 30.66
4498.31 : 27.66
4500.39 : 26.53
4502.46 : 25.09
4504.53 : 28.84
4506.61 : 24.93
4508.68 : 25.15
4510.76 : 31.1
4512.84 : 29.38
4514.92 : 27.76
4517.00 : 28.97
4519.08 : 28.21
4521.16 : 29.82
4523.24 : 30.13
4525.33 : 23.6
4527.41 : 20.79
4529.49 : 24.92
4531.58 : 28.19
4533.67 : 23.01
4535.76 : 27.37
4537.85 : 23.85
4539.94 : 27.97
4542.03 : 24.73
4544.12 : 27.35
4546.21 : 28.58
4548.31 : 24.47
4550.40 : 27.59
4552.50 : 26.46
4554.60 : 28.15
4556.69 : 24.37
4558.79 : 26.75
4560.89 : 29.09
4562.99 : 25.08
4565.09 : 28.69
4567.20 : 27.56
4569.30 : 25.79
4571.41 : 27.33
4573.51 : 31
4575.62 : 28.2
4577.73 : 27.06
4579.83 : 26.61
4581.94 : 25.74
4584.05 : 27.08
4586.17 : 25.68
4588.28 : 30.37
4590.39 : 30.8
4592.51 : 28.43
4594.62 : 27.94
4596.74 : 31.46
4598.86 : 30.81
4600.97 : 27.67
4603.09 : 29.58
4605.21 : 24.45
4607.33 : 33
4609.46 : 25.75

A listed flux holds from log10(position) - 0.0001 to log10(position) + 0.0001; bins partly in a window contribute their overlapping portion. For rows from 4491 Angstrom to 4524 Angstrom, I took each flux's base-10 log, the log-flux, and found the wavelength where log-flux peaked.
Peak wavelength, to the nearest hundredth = 4510.76 Angstrom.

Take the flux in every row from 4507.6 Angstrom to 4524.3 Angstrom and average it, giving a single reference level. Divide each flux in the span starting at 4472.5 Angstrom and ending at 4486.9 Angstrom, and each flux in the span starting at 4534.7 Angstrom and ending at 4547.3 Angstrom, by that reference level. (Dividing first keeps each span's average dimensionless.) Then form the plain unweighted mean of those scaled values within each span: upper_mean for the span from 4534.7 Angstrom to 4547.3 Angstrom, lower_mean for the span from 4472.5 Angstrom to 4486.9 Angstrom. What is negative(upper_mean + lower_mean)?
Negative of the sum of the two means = -1.87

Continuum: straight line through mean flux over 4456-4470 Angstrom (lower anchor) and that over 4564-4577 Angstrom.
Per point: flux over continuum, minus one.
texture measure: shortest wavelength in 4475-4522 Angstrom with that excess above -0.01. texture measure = 4477.65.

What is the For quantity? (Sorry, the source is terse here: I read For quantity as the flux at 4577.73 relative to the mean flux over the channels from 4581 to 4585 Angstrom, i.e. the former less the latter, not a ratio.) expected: 1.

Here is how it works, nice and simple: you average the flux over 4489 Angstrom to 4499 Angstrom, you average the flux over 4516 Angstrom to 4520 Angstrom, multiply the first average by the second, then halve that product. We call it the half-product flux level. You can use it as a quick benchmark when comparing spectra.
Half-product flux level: 373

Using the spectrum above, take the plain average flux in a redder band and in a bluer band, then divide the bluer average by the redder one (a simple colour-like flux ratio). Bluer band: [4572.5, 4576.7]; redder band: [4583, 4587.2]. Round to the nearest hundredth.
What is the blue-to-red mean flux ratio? 1.12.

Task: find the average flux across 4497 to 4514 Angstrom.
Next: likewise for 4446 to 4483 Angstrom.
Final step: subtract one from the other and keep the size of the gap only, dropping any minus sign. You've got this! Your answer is 1.3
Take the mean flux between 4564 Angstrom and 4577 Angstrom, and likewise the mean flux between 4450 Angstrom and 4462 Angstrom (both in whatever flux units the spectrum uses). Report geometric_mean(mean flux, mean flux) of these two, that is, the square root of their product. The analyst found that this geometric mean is 27.1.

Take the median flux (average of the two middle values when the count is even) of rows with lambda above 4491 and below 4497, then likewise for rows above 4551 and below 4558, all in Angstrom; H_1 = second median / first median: 1.07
